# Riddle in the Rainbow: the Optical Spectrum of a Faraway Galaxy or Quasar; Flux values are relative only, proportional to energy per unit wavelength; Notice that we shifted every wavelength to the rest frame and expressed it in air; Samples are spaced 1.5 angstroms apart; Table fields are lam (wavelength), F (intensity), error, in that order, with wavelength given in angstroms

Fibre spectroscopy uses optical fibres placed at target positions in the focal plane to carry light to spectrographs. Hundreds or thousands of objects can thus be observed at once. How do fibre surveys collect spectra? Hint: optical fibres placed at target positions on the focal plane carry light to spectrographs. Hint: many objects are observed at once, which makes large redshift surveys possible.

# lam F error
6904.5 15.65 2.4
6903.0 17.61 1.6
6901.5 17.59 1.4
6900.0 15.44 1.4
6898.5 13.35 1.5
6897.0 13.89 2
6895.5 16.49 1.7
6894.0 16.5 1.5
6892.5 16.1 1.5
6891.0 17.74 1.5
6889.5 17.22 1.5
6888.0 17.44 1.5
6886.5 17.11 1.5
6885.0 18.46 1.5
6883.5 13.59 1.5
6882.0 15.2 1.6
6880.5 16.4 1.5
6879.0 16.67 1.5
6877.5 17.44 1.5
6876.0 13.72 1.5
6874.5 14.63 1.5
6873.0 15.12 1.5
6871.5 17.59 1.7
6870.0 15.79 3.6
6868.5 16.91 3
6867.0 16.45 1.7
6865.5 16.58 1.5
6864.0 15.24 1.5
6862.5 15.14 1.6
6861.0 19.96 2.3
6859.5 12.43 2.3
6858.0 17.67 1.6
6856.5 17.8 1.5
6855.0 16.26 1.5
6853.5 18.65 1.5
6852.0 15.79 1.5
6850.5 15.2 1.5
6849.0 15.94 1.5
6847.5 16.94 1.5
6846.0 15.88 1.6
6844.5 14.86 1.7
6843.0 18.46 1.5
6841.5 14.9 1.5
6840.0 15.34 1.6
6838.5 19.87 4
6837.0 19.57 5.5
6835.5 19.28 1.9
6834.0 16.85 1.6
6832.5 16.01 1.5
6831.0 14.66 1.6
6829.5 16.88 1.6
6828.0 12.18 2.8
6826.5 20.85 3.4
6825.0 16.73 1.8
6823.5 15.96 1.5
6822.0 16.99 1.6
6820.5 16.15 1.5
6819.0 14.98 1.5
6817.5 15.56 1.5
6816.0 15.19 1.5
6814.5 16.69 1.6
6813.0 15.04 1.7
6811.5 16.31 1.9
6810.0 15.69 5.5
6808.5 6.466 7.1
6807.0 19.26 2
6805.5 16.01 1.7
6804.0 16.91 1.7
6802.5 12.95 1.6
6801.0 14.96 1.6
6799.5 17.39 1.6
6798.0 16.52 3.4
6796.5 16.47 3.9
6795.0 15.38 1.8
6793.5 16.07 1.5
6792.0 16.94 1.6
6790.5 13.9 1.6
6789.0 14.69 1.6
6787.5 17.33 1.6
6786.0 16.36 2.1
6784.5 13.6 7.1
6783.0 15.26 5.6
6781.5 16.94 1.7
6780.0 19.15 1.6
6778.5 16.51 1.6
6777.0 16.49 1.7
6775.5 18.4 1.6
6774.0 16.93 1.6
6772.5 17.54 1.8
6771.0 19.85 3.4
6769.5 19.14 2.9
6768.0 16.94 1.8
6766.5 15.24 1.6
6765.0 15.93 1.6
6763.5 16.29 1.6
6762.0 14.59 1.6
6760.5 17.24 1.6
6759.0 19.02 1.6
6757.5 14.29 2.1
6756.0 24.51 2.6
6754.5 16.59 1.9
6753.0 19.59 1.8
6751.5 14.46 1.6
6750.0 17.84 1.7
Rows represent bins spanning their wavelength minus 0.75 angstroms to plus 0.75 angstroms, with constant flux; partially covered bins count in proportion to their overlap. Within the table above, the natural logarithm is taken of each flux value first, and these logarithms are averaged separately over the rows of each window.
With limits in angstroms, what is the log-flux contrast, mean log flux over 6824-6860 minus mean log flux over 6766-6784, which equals -0.05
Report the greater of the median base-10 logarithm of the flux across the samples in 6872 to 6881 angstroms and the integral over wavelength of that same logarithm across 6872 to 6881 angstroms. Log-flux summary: 10.7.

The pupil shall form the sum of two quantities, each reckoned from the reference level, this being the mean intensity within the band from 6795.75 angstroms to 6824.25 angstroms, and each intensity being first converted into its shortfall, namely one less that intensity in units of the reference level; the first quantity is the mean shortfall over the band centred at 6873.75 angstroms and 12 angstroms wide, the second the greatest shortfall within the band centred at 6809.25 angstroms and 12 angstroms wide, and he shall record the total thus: 0.56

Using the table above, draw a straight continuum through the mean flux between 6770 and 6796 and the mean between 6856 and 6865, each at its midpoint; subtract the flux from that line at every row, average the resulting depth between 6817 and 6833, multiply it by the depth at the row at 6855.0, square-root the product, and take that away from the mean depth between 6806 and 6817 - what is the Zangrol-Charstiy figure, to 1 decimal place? 1.3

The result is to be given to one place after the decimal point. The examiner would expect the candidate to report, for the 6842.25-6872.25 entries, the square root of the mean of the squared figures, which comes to 16.6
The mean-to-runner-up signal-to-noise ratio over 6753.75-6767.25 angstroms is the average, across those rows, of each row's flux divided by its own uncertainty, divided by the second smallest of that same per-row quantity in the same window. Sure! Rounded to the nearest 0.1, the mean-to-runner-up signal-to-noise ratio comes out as 1.1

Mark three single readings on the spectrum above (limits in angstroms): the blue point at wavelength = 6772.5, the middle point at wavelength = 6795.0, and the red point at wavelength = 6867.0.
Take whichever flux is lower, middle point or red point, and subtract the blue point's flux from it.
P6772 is -2.2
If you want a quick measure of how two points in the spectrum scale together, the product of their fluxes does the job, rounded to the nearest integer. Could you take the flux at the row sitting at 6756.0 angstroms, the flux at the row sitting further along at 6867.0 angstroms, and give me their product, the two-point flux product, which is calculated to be 403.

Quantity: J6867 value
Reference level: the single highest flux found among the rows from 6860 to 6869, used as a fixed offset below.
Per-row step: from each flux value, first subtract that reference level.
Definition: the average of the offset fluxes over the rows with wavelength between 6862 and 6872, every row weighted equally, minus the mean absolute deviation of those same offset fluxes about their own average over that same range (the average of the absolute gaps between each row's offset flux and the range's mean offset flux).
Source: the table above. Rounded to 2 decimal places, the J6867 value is -4.45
